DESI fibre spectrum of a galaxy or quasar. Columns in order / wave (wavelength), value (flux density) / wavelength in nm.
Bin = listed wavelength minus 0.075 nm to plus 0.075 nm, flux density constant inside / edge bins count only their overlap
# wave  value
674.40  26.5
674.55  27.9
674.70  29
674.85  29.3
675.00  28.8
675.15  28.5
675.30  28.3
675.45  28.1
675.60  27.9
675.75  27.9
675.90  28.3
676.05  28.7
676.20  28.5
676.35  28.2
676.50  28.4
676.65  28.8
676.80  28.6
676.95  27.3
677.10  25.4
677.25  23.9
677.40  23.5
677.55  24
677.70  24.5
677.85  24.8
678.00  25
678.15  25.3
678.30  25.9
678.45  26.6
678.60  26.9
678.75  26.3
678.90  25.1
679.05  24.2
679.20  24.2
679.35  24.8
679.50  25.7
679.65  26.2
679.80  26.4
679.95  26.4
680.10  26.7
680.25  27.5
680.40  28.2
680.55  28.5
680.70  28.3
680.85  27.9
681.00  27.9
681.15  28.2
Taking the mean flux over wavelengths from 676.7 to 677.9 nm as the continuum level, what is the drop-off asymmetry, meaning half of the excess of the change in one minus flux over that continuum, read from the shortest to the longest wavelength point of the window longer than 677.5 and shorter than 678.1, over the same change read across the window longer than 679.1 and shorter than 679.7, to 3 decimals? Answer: 0.020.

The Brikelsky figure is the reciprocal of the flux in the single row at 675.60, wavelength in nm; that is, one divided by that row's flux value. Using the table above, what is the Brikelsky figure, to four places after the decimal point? 0.0358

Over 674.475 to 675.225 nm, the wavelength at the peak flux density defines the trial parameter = 674.85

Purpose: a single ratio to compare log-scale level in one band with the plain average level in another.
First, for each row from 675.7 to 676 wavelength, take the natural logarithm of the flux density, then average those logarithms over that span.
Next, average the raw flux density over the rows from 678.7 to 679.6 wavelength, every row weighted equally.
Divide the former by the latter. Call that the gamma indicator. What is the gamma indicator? 0.133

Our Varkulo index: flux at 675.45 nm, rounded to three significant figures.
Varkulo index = 28.1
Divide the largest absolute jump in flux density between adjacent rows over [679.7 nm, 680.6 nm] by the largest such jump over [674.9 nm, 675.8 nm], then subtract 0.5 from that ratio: 2.2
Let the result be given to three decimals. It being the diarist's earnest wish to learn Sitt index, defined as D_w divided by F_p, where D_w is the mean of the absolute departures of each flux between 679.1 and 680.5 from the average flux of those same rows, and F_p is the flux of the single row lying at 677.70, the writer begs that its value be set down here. 0.037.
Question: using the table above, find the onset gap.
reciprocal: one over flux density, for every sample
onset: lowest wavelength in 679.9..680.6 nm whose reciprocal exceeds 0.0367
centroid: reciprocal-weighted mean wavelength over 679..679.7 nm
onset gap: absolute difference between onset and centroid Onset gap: 0.61 nm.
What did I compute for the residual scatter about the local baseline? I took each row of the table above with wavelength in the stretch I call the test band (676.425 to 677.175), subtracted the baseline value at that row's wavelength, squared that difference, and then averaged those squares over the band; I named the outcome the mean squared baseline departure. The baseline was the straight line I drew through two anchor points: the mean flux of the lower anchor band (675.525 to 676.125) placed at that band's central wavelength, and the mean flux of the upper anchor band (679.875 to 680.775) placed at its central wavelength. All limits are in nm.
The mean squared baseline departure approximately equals 2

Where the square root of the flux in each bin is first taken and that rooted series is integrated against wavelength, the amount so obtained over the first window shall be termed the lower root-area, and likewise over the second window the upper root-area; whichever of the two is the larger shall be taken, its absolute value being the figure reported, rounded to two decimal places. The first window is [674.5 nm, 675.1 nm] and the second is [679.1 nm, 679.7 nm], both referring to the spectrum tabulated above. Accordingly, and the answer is 3.22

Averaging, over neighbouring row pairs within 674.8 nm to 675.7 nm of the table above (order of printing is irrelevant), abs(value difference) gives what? 0.28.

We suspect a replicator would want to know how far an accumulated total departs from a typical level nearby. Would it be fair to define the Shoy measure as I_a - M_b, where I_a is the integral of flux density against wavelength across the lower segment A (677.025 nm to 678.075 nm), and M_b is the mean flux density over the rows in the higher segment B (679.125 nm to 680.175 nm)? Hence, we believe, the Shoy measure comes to 0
